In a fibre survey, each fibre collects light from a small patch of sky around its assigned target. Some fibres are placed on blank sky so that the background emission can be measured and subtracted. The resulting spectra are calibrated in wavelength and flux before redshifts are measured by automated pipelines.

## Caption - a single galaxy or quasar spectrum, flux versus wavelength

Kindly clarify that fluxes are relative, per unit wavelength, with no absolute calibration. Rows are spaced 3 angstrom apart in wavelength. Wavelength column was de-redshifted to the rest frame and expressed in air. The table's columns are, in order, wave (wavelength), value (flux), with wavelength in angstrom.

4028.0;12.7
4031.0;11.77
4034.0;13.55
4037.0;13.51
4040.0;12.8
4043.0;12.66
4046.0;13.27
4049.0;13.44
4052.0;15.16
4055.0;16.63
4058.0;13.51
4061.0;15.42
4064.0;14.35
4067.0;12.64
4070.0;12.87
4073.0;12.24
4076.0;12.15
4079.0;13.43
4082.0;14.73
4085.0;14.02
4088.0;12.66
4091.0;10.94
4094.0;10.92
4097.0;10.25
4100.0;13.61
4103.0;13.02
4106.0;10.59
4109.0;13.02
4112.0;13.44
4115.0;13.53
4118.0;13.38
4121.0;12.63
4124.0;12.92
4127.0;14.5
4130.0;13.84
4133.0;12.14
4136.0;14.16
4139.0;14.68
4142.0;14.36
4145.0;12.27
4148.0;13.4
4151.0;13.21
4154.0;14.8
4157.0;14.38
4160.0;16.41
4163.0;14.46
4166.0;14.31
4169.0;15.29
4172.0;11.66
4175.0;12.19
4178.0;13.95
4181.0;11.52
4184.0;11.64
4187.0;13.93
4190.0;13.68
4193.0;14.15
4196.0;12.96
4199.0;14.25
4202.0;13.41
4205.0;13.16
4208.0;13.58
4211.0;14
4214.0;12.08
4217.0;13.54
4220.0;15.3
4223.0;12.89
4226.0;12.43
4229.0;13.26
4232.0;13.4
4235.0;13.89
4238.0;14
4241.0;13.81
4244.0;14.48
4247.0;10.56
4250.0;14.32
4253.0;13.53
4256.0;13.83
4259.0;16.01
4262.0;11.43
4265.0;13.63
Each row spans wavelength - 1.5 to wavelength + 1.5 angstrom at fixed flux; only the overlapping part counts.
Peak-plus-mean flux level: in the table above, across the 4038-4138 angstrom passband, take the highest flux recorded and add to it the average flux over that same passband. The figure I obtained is 29.8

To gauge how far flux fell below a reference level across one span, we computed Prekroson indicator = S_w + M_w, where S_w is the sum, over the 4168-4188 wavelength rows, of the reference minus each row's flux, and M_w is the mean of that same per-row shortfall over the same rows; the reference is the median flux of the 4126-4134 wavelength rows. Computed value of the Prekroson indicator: 7.7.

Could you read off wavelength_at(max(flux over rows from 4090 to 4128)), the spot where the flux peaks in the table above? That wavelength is 4127.0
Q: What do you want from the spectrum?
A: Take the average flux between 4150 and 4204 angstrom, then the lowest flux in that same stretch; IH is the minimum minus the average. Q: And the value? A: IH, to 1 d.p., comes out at -2.2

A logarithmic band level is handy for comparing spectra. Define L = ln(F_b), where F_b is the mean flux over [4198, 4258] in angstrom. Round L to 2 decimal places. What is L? 2.60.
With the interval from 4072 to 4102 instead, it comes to 2.53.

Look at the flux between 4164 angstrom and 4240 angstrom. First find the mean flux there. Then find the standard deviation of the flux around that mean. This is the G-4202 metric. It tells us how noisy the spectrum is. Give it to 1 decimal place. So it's 1.0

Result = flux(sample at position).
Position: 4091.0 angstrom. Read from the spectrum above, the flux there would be 10.94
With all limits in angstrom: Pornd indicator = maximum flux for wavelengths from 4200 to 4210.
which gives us 13.58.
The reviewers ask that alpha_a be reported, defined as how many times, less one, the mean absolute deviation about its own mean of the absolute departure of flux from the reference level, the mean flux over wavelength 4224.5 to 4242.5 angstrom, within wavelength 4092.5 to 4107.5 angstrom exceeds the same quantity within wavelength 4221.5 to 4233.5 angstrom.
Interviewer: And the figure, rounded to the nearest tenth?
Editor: 2.7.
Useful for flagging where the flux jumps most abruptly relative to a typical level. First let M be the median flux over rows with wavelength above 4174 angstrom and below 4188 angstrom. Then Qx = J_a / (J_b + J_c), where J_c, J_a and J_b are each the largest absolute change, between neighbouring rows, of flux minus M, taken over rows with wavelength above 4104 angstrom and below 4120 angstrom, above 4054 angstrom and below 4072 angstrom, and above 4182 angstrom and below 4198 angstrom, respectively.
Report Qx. 0.66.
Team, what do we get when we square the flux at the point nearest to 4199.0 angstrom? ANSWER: 203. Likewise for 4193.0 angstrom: 200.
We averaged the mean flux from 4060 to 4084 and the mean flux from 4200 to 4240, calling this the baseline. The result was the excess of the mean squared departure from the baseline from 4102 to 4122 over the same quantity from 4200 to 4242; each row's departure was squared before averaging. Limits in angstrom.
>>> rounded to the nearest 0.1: 0.8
